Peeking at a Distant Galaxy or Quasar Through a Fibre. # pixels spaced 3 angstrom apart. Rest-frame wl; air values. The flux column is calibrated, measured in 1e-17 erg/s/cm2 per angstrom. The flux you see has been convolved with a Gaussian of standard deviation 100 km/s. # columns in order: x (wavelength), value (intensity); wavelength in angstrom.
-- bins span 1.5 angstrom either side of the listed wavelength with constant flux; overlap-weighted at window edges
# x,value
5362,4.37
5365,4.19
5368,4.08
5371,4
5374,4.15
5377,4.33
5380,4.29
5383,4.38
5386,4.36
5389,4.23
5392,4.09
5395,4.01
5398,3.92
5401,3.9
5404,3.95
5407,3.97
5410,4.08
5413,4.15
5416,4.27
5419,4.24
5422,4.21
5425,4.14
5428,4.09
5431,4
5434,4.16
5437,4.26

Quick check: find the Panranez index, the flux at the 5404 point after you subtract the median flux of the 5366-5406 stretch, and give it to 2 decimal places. -0.14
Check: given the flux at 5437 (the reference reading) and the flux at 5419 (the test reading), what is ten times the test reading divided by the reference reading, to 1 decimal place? 10.0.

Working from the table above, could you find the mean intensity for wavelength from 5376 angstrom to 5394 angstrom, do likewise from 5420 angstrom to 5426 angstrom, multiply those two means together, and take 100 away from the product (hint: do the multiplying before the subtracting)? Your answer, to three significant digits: -82.1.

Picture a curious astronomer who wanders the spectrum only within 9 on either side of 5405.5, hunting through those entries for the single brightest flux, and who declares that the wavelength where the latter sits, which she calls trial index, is 5413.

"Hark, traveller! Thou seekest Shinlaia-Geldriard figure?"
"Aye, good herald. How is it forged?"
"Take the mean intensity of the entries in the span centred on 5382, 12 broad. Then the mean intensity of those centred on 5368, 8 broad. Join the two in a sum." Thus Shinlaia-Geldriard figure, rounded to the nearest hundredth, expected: 8.43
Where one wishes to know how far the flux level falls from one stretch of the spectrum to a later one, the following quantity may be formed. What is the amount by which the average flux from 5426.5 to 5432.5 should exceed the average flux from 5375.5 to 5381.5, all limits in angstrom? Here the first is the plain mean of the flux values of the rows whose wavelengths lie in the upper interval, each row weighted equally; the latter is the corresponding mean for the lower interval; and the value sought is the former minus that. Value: -0.3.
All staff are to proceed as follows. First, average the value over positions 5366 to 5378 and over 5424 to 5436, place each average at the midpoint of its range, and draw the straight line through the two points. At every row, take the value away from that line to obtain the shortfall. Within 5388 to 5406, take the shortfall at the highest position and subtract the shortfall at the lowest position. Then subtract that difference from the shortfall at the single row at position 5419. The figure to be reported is -0.40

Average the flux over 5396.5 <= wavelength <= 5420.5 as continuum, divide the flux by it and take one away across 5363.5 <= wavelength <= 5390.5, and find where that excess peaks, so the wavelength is 5383 angstrom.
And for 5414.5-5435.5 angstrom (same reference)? 5416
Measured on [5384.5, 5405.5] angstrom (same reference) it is 5386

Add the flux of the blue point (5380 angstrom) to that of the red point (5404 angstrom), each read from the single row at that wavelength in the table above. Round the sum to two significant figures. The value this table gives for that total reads 8.2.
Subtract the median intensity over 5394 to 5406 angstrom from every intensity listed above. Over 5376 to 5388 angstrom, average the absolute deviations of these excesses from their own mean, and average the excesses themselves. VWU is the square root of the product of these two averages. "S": 0.110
